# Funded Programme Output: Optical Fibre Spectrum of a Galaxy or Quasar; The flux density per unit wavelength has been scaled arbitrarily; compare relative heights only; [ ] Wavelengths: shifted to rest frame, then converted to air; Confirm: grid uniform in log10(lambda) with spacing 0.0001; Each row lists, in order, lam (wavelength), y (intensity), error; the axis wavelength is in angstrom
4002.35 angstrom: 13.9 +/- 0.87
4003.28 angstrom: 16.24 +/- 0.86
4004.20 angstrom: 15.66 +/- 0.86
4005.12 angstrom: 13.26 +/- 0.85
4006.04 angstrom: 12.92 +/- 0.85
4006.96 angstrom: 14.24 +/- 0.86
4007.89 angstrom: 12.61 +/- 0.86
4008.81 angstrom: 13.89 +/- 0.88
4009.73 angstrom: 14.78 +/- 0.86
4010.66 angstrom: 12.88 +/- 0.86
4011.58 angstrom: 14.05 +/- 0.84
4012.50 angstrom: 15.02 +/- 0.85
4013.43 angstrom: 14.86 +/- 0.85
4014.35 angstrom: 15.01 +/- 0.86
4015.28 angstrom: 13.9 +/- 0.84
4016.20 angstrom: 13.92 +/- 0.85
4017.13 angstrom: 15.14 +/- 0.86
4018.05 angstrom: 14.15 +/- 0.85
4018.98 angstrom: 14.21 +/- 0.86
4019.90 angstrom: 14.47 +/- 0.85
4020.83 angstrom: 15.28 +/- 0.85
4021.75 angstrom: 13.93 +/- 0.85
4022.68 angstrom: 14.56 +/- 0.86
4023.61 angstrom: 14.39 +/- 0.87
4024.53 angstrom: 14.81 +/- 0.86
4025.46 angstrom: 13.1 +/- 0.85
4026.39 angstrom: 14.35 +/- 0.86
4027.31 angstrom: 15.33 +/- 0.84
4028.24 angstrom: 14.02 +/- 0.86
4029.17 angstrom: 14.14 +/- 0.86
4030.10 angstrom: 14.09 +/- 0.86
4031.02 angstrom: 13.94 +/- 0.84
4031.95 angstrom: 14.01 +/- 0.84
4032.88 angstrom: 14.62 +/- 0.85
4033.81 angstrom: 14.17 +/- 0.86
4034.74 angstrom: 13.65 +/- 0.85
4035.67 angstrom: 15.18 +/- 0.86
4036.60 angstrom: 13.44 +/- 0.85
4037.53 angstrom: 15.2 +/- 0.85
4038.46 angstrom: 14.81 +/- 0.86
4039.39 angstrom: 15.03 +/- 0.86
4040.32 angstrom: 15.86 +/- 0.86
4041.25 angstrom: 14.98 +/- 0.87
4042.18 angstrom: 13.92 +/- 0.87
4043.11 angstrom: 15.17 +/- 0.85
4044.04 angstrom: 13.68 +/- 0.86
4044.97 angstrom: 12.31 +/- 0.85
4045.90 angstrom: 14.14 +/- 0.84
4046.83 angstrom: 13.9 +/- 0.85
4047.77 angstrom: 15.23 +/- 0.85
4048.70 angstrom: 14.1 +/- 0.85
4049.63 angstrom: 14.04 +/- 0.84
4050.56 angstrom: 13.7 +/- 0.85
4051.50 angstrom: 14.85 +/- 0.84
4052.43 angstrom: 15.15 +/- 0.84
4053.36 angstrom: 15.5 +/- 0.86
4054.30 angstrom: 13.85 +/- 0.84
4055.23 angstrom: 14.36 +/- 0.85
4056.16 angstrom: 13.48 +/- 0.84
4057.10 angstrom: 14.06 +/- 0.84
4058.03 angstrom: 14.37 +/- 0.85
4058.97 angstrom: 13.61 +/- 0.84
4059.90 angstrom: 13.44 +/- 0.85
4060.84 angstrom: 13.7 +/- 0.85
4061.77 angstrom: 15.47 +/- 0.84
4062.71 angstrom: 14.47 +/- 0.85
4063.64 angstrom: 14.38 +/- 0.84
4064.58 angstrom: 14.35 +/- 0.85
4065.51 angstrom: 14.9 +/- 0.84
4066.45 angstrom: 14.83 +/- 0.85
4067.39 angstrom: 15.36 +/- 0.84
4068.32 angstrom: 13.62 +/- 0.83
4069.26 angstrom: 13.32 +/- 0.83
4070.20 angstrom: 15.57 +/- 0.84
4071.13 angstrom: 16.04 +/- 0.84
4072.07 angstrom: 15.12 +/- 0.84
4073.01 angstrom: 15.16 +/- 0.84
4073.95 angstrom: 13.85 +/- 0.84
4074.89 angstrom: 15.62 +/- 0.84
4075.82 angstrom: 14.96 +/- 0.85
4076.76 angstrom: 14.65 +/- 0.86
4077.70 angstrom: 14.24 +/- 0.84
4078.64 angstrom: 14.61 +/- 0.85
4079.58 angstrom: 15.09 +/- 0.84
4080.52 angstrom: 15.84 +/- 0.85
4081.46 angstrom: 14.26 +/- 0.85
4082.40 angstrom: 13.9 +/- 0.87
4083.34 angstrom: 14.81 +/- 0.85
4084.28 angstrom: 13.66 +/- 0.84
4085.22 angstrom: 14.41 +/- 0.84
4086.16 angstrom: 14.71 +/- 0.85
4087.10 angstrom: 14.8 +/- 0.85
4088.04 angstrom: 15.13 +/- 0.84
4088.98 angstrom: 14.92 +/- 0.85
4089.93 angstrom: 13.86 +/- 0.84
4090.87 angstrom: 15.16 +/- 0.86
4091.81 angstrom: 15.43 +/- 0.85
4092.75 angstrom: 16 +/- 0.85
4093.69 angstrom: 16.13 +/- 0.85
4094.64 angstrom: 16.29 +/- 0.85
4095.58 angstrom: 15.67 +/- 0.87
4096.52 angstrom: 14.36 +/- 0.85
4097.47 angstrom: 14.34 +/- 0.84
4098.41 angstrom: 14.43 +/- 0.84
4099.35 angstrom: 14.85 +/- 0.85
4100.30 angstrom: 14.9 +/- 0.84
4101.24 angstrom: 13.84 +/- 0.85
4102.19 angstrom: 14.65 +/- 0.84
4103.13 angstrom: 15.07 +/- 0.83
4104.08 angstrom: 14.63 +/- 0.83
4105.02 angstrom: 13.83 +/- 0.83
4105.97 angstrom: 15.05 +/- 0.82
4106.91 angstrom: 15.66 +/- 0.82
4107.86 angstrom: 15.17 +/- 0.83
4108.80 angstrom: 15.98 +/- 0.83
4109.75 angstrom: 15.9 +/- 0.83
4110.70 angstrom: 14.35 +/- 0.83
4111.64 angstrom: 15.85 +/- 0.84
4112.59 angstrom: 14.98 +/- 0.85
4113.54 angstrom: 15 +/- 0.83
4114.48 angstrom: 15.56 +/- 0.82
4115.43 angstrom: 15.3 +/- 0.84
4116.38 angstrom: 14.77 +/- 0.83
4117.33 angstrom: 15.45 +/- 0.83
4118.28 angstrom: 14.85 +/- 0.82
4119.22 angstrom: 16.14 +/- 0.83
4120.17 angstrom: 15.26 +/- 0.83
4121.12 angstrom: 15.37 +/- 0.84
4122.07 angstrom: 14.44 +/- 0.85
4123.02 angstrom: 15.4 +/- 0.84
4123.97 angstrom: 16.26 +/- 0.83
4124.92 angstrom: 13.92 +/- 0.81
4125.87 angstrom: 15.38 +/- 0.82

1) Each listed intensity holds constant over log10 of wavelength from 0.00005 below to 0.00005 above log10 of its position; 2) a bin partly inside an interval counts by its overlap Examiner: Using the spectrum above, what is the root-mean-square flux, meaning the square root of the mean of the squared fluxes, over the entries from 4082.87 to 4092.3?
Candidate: 14.7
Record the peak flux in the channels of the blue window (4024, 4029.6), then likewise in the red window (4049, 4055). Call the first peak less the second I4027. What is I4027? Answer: -0.17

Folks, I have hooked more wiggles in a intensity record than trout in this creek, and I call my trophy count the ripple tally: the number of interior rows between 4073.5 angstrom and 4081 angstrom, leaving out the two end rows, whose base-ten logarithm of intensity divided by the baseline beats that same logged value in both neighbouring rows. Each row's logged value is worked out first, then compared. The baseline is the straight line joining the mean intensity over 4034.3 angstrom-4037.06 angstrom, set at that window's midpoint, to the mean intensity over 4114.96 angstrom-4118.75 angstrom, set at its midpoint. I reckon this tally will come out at 1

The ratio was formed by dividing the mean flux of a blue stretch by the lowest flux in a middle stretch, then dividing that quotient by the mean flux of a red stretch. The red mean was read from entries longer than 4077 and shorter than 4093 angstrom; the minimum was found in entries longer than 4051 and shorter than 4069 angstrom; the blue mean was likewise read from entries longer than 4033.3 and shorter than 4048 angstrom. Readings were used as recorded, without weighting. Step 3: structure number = 0.0727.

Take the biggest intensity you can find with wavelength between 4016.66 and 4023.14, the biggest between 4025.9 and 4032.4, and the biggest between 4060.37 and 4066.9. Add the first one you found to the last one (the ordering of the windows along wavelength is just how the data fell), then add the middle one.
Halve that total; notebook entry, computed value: 23.0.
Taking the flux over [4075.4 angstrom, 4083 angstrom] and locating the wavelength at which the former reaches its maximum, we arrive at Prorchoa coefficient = 4080.52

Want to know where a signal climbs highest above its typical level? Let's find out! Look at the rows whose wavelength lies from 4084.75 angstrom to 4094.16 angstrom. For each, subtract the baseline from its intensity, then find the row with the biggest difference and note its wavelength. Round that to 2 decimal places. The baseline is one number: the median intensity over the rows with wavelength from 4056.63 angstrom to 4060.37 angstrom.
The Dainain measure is 4093.69 angstrom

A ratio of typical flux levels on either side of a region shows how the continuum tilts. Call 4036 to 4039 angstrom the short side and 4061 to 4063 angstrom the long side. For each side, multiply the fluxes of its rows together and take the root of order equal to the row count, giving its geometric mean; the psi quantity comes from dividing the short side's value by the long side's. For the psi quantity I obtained 0.97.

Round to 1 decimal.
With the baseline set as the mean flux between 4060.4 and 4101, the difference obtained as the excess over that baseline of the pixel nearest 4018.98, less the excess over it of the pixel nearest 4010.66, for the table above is 1.3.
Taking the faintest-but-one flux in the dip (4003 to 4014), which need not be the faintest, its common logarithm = 1.11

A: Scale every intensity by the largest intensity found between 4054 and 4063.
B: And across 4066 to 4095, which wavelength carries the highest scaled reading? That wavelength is 4094.64 angstrom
